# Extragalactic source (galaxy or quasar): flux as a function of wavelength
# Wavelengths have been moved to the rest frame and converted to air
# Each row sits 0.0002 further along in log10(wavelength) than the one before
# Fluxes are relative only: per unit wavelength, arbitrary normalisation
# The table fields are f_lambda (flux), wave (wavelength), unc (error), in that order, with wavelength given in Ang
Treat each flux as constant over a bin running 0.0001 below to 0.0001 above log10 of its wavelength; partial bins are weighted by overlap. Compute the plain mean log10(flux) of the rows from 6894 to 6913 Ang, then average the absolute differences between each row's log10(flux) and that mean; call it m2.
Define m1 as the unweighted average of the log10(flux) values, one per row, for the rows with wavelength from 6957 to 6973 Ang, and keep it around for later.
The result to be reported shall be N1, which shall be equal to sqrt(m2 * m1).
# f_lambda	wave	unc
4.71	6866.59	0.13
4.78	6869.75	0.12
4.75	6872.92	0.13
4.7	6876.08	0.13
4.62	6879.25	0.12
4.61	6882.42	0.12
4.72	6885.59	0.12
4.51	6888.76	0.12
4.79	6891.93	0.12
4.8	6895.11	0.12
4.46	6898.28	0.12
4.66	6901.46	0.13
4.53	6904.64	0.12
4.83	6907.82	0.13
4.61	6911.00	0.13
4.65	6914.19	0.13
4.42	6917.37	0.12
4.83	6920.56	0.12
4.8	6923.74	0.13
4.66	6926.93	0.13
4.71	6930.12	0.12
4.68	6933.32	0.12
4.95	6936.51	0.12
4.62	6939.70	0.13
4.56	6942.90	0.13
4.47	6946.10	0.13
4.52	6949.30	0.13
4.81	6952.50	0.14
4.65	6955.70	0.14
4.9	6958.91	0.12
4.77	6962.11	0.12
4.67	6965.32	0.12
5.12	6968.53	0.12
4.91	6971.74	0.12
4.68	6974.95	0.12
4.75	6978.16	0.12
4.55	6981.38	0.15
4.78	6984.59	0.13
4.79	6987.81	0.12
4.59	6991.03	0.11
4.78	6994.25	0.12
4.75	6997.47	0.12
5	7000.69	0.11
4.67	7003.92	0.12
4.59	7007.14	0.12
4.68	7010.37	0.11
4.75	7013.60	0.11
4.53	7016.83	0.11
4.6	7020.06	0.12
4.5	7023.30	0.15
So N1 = 0.0859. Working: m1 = 0.688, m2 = 0.0107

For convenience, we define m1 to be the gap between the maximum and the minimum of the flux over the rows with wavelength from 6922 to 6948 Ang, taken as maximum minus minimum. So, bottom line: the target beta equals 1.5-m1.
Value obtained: 1.02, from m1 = 0.48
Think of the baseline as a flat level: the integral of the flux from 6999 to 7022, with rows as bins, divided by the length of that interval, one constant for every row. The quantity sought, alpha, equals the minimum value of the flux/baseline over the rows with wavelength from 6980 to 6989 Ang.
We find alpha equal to 0.971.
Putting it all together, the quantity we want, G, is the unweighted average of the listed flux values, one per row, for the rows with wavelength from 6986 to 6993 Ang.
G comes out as 4.69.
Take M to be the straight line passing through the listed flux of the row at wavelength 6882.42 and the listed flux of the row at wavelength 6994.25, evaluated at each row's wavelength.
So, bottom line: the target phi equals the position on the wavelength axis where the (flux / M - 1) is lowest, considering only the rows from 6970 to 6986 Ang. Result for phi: 6981.38 Ang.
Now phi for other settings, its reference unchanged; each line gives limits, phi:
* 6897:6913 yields 6898.28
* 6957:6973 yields 6965.32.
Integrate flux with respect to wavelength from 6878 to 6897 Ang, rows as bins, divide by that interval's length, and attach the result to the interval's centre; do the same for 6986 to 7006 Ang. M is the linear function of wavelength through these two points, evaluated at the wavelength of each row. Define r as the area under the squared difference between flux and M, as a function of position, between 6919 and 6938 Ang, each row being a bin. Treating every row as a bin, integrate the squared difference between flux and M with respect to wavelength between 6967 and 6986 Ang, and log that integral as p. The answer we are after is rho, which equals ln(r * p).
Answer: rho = -1.69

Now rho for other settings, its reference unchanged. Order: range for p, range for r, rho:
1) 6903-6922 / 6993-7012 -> -1.84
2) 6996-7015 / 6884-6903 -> -2.16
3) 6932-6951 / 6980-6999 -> -2.01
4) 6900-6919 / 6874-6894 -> -2.67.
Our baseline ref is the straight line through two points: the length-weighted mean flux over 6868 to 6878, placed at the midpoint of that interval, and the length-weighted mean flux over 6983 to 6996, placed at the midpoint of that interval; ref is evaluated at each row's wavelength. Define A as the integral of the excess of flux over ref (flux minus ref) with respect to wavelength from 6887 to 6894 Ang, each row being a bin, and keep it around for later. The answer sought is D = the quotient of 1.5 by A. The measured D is -3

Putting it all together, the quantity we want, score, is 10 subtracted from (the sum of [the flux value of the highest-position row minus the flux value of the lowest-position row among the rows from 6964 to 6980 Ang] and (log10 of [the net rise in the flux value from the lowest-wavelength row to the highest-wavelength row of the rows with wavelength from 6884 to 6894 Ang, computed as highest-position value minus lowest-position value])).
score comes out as -11.1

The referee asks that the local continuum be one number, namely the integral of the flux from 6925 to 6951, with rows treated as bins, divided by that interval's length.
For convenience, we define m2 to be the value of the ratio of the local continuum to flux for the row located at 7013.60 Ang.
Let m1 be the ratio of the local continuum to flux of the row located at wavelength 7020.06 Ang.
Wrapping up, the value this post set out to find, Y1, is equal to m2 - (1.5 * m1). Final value -0.537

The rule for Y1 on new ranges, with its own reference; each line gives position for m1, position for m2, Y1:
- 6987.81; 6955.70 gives -0.456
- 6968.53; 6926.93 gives -0.364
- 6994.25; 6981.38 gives -0.437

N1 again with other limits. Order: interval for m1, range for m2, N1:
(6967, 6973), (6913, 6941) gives 0.0831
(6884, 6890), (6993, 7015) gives 0.0717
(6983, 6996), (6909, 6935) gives 0.0732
